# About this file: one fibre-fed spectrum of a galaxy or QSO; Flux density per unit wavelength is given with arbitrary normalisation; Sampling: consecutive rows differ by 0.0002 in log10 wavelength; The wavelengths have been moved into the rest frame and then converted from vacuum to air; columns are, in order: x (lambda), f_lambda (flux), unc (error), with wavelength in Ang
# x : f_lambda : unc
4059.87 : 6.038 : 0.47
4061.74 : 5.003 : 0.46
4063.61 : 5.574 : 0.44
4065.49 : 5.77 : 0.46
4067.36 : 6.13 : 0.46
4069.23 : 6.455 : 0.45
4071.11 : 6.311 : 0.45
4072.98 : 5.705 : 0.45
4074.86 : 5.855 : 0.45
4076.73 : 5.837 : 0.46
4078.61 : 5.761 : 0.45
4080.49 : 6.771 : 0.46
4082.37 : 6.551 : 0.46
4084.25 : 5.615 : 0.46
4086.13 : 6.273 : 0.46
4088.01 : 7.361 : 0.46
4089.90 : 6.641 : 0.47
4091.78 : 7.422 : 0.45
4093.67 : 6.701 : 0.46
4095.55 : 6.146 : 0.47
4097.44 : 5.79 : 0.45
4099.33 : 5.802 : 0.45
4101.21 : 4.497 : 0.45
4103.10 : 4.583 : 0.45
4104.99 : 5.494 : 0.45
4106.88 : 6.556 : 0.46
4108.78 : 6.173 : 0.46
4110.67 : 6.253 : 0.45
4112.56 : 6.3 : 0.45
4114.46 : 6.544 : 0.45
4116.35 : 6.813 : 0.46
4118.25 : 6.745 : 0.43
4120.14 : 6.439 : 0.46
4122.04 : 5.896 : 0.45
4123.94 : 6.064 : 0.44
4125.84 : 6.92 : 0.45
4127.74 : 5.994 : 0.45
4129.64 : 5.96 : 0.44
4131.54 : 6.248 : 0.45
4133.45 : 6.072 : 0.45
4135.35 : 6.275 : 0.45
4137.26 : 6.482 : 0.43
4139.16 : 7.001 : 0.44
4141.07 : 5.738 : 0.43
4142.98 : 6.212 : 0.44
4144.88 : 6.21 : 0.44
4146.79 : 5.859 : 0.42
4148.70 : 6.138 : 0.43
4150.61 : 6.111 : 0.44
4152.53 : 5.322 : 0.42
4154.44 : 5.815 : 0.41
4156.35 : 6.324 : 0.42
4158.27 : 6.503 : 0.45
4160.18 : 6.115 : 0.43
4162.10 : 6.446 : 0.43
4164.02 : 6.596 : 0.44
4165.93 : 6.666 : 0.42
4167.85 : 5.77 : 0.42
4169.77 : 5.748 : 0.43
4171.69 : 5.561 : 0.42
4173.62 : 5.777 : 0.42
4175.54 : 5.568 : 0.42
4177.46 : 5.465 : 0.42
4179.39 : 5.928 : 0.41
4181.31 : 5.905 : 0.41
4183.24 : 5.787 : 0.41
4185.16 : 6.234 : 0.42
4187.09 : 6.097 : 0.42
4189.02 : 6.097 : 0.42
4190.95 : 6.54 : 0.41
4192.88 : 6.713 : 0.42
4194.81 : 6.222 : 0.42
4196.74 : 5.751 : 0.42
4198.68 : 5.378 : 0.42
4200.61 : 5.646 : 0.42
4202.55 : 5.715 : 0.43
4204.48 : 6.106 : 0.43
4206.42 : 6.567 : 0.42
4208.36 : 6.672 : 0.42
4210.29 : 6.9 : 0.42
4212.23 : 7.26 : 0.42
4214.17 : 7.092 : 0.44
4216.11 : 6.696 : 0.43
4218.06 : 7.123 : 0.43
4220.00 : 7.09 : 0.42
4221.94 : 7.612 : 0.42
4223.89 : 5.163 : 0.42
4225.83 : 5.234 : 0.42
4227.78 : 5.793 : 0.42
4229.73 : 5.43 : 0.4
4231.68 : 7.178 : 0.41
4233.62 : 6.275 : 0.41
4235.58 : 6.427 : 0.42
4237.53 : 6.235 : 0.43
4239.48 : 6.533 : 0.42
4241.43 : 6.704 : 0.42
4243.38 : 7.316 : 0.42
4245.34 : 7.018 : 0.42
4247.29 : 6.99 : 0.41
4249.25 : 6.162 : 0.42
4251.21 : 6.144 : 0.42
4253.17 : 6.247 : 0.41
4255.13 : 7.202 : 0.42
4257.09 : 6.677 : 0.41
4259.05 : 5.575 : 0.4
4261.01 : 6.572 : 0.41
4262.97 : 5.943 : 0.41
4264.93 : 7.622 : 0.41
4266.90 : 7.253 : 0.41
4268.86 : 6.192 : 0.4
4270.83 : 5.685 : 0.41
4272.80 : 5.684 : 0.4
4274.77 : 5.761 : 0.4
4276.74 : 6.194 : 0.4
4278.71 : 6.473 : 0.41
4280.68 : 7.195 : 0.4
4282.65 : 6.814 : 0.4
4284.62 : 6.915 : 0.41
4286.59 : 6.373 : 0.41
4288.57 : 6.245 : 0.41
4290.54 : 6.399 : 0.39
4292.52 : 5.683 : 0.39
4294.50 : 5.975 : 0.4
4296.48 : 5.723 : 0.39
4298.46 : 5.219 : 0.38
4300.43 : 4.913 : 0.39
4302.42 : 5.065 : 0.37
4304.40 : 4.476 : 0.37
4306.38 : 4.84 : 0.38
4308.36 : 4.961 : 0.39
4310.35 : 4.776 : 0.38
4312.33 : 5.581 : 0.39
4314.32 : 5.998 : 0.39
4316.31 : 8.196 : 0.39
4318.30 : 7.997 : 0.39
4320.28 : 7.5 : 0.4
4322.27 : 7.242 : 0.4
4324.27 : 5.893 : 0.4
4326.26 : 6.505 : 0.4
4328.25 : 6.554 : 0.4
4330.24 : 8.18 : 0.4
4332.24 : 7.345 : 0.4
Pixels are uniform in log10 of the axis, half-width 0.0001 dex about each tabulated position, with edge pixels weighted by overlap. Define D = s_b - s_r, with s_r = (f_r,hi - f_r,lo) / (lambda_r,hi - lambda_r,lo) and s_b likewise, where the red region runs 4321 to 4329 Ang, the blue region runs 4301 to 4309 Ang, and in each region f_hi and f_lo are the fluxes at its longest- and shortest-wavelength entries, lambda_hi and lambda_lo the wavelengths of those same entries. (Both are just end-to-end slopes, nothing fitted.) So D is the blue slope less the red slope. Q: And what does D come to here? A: 0.10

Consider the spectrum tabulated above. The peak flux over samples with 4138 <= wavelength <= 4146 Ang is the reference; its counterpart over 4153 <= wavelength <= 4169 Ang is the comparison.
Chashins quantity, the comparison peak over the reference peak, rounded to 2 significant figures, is 0.95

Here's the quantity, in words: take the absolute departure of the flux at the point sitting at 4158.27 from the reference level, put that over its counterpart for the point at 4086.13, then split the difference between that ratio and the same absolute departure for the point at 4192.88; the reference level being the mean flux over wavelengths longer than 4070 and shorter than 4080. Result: 1.2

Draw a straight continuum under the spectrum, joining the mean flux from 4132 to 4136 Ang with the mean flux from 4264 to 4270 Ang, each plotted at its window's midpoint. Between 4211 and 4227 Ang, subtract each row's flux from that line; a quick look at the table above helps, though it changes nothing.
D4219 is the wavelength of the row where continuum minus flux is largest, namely 4223.89 Ang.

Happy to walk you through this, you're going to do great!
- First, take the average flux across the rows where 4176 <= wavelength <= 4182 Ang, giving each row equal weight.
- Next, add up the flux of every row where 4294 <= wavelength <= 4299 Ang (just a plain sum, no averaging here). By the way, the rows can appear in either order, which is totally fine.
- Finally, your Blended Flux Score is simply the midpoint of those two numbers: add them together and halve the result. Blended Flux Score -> 11.3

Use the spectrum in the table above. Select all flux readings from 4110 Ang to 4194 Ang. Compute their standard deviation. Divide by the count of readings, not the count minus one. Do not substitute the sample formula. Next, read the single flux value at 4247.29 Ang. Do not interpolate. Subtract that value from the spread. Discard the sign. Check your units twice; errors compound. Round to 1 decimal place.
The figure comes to 6.6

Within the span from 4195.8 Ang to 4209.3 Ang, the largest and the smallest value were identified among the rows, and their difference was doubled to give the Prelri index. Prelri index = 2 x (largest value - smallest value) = 2.59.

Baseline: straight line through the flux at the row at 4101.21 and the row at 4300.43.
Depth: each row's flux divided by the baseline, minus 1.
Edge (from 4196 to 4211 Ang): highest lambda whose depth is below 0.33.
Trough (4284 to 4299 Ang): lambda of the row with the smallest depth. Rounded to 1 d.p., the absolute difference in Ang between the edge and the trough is 94.0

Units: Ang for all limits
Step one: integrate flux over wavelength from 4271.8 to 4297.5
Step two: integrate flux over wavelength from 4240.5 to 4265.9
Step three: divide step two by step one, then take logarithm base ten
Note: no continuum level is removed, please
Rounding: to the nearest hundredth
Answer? 0.02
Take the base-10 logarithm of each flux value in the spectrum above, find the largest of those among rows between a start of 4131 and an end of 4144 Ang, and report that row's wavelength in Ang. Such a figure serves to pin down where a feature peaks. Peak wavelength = 4139.16 Ang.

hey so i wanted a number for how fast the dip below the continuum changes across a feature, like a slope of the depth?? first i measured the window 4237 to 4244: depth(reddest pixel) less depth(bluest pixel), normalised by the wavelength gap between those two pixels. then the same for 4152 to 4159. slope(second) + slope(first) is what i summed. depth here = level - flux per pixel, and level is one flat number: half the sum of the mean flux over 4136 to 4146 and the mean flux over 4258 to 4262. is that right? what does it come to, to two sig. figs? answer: -0.39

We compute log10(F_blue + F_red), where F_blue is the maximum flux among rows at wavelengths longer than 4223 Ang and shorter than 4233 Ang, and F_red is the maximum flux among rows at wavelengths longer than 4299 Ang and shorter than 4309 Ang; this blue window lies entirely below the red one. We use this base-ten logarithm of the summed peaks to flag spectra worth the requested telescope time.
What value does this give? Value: 1.09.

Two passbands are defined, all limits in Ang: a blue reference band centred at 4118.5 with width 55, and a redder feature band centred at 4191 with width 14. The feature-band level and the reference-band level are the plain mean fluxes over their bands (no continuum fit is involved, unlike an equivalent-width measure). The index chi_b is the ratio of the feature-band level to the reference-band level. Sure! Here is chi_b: 1.01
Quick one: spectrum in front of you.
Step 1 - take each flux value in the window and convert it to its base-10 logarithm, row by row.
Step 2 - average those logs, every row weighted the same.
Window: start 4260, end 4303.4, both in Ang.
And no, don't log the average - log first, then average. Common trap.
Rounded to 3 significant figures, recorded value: 0.788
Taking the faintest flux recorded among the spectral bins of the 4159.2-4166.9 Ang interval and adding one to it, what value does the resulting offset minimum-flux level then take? 7.1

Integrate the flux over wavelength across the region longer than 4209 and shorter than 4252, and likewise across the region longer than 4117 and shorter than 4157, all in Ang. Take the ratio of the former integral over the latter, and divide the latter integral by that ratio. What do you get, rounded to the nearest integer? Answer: 217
